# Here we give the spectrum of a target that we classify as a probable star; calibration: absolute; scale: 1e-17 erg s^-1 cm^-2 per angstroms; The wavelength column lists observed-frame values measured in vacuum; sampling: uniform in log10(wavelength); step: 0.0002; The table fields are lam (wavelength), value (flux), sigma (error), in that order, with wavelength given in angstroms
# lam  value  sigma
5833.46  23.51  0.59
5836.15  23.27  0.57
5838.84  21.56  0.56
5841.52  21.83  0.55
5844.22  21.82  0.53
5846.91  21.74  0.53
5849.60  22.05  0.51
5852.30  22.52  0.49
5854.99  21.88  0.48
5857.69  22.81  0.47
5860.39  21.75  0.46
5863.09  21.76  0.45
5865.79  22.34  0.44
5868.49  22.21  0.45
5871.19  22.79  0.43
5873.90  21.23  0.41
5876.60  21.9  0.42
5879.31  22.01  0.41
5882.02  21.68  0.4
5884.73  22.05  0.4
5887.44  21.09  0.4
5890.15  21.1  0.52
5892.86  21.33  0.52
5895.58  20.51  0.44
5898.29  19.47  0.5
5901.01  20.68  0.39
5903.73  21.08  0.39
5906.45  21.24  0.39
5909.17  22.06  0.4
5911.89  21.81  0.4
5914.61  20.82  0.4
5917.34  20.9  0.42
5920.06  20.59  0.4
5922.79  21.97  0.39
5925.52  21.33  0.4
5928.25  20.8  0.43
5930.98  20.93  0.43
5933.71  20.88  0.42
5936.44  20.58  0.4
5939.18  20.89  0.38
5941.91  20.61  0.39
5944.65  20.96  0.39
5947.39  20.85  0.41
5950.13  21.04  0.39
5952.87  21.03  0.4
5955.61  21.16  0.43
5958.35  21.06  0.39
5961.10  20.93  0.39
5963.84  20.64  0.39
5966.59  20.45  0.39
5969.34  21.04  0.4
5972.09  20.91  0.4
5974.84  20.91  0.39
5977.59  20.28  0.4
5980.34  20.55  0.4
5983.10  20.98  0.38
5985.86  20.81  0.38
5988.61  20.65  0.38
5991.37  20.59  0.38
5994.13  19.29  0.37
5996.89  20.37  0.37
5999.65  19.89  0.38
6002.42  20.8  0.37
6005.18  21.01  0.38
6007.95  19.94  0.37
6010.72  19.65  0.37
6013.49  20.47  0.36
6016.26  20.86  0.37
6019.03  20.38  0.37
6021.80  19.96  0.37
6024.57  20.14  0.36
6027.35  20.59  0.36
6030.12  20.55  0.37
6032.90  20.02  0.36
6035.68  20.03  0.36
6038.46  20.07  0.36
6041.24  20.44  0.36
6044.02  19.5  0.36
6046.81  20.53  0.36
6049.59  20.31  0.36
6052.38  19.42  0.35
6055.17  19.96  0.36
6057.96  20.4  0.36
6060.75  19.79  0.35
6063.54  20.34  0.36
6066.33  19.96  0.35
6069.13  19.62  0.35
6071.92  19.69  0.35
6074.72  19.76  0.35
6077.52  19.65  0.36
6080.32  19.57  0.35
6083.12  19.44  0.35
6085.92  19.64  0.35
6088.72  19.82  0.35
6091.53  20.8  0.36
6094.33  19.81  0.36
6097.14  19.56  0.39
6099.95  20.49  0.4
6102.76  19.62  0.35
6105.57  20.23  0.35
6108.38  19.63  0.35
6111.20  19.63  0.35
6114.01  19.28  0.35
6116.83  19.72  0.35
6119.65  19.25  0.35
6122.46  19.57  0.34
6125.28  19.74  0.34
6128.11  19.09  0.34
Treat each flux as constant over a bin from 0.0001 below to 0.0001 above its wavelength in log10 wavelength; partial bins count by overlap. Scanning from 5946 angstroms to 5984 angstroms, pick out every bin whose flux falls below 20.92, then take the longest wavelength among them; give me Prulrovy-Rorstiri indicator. 5980.34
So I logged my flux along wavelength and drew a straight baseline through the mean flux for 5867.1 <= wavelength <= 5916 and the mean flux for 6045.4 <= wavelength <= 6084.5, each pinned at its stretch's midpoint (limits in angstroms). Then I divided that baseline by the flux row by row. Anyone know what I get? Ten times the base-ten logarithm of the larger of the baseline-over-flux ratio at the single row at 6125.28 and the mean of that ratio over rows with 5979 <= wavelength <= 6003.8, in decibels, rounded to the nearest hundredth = 0.02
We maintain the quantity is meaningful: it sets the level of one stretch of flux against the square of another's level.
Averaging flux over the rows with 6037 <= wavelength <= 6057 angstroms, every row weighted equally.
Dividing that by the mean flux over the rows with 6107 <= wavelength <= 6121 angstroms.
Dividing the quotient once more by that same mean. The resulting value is 0.0527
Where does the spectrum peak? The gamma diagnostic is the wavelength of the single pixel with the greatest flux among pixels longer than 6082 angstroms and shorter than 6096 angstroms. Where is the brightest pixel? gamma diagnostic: 6091.53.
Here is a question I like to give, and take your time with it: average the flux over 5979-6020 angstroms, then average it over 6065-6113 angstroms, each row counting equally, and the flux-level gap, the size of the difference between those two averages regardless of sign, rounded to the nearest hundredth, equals 0.60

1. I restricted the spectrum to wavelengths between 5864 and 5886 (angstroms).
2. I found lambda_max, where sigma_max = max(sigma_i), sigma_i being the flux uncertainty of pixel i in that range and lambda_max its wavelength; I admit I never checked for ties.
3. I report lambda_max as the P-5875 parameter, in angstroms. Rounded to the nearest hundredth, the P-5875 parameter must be 5868.49 angstroms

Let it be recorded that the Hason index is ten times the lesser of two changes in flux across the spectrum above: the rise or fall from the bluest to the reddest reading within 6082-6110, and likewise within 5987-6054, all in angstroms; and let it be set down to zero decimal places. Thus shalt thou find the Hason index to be -12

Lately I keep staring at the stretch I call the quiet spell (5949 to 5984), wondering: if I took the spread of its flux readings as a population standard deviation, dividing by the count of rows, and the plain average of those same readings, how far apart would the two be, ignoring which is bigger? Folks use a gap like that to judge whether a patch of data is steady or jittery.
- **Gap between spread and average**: 20.6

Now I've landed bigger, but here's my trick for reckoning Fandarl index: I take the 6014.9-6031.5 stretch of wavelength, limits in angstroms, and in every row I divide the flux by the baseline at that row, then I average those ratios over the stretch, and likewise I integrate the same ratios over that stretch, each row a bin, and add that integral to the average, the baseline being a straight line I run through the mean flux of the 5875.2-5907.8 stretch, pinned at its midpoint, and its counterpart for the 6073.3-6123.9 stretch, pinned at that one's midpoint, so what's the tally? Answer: 18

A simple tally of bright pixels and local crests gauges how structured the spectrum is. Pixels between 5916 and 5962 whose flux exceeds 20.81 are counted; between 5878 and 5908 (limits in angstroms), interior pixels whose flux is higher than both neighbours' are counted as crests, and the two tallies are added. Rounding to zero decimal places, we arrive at 15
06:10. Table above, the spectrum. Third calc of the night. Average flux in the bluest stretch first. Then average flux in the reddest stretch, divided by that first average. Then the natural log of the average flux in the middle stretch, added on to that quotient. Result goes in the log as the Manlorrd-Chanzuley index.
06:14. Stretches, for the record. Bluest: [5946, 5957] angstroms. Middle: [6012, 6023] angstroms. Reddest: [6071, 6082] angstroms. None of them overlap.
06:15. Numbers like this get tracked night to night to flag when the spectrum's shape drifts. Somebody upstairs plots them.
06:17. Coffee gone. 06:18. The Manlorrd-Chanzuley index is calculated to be 3.95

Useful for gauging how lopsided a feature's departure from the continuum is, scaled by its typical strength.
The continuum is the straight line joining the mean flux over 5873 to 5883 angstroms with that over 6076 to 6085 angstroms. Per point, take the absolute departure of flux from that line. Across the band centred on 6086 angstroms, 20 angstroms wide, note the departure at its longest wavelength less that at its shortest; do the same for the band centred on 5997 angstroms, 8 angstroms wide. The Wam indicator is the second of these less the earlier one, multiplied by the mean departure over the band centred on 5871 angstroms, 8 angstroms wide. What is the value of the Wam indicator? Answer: -0.64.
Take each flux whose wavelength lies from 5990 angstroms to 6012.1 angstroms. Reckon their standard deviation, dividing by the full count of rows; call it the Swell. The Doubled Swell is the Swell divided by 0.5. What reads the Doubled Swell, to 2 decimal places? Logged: 1.12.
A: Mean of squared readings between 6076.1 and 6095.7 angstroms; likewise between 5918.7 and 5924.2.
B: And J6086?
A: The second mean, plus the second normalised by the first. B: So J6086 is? 454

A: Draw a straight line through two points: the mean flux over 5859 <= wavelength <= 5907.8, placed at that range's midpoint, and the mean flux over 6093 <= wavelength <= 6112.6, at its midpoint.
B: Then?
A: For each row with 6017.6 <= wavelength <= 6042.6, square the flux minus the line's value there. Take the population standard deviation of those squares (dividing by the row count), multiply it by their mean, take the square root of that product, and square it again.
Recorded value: 0.005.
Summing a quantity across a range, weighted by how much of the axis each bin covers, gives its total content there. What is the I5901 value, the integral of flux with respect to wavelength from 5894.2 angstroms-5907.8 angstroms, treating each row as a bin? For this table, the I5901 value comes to 280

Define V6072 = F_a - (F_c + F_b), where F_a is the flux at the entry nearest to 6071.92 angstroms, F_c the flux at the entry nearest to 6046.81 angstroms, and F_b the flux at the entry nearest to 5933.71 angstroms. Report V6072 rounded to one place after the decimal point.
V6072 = -21.7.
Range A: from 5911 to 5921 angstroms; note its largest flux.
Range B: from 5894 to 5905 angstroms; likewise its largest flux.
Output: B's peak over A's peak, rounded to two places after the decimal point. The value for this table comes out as 0.97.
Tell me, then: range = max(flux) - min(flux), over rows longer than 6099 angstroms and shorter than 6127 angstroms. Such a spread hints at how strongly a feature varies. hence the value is 1.2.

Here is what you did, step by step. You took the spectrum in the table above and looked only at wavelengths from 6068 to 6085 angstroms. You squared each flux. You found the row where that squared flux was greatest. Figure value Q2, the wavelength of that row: 6074.72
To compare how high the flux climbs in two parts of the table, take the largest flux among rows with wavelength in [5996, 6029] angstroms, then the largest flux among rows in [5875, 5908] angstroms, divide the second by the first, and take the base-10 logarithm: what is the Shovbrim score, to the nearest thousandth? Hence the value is 0.021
